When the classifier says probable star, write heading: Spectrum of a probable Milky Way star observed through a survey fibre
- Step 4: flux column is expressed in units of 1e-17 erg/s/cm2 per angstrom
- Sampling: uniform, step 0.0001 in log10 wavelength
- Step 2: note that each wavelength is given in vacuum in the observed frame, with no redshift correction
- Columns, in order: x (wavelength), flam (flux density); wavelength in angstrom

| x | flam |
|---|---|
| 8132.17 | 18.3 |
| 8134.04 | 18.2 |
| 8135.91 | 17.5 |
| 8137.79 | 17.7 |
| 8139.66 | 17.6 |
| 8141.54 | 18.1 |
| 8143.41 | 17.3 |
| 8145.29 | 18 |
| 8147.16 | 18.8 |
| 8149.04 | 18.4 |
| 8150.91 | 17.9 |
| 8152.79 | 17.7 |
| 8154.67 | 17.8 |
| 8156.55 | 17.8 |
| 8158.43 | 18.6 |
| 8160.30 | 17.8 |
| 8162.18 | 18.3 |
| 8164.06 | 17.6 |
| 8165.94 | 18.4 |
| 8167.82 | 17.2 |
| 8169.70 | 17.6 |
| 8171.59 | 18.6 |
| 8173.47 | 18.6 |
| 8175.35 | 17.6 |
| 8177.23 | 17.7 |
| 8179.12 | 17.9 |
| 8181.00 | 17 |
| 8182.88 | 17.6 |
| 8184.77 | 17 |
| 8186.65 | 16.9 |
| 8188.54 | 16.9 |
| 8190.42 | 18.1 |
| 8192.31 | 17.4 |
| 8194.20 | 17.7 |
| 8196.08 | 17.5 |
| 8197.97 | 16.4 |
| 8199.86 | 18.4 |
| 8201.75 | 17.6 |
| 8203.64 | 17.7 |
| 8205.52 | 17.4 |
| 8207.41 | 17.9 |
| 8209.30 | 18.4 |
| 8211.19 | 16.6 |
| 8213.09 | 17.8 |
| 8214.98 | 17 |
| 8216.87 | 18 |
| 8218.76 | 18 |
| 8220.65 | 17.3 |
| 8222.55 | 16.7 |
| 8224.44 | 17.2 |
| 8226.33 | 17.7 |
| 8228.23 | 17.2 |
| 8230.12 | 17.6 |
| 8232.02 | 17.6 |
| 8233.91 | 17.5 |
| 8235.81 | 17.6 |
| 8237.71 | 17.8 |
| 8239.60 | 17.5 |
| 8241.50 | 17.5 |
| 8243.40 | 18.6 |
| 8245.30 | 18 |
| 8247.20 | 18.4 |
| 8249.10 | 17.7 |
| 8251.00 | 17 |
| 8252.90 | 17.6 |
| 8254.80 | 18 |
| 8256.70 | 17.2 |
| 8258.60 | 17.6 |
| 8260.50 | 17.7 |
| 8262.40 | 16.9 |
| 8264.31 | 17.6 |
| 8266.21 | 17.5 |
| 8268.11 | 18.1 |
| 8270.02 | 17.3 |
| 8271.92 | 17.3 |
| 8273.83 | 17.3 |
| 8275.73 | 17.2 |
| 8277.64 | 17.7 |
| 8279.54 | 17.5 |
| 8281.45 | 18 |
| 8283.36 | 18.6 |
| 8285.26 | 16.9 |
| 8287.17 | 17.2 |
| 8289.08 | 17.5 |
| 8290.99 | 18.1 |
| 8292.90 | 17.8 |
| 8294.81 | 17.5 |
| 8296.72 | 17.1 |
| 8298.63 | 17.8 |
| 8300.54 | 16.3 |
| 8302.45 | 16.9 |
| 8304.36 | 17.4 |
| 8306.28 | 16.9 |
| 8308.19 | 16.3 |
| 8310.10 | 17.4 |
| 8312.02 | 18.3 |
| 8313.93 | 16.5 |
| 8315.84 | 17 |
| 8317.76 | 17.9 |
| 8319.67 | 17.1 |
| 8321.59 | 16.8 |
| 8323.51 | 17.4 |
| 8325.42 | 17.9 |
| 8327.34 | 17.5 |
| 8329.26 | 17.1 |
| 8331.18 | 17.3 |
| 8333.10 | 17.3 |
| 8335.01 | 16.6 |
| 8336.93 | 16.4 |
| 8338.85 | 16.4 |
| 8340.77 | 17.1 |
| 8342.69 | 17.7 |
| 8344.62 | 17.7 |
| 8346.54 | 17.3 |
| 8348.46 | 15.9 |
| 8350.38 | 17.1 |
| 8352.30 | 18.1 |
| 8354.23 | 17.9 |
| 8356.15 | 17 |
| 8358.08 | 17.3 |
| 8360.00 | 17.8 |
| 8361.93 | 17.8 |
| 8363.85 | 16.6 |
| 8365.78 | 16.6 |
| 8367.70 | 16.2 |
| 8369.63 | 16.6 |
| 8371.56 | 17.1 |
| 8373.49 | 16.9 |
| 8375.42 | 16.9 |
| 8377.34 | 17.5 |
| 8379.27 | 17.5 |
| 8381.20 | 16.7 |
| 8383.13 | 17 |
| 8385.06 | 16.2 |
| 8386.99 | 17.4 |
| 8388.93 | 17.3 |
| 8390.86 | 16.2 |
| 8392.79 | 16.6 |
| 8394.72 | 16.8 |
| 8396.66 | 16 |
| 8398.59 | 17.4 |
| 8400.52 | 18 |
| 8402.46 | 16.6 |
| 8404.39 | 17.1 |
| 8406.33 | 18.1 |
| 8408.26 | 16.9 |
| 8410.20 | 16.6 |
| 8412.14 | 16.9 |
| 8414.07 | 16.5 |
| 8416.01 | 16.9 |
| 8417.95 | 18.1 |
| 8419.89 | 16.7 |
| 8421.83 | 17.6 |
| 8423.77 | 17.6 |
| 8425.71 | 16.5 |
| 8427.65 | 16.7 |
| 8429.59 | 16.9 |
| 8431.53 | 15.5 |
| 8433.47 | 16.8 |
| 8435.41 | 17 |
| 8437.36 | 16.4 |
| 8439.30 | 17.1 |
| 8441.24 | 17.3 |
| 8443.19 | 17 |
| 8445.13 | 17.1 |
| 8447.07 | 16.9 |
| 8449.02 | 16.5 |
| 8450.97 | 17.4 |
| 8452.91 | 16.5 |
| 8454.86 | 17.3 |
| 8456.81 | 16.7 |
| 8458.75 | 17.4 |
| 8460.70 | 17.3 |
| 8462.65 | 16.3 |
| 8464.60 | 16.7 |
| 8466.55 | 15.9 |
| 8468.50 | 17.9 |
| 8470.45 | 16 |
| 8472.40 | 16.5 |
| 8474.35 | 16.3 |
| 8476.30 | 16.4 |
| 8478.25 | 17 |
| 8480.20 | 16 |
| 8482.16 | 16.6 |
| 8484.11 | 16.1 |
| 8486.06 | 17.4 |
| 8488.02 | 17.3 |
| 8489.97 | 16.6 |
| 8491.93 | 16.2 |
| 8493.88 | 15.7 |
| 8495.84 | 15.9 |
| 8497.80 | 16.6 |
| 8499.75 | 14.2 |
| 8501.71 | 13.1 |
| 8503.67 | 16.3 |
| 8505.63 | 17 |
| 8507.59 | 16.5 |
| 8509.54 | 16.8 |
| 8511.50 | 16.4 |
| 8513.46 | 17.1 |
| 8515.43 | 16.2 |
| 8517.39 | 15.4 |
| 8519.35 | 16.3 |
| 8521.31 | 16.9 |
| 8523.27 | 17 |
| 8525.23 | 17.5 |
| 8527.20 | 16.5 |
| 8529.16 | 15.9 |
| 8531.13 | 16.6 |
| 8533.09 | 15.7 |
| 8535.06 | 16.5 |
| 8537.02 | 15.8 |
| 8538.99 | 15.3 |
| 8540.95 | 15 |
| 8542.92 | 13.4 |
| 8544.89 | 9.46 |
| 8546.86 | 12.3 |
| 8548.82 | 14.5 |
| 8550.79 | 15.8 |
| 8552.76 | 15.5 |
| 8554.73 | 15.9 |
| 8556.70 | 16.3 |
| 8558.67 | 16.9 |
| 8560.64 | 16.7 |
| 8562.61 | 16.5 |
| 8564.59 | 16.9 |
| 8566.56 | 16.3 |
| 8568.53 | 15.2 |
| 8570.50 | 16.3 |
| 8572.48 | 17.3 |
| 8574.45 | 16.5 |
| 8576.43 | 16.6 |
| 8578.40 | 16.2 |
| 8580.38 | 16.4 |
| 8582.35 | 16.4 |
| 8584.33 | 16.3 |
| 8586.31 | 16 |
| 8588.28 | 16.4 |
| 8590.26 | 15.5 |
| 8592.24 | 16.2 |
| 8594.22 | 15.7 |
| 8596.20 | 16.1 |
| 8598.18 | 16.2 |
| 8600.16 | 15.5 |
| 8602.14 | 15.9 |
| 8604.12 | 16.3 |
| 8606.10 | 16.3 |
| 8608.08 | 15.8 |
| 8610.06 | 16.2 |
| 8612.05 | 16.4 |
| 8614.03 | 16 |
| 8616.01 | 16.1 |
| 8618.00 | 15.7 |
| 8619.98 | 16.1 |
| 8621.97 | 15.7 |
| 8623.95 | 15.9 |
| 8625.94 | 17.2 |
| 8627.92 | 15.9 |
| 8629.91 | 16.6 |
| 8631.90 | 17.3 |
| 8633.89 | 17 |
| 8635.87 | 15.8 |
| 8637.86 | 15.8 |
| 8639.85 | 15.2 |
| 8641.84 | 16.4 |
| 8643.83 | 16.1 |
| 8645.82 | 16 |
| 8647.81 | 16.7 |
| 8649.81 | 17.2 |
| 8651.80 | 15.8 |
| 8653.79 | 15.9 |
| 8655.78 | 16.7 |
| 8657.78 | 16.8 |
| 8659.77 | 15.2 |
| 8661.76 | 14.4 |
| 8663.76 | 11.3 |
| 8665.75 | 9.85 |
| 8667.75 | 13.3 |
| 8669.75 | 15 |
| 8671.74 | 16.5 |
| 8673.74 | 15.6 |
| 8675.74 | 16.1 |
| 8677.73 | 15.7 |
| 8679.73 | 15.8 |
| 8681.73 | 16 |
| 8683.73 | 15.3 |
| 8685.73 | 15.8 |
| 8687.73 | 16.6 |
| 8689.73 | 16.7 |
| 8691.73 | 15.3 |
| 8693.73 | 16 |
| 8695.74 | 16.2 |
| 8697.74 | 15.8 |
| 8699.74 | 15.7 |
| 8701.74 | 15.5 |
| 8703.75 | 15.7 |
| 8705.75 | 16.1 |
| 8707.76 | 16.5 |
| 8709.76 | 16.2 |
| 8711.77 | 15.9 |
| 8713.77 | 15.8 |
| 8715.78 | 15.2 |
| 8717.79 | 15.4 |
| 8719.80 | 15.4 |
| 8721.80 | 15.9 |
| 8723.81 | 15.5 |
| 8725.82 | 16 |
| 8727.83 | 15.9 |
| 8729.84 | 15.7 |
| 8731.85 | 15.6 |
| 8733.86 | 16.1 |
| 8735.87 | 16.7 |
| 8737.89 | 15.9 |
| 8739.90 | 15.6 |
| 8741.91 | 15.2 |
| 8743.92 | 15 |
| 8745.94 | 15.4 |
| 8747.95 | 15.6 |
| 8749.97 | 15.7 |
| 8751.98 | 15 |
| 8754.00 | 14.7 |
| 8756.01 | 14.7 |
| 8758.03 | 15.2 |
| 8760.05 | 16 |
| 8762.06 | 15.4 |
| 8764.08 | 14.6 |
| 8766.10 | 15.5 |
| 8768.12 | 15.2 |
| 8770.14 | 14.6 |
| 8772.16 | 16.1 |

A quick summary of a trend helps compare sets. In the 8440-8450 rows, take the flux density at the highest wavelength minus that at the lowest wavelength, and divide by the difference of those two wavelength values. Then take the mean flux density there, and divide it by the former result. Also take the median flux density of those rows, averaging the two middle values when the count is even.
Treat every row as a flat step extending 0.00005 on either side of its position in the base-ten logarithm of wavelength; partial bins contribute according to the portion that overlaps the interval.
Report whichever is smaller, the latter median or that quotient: -165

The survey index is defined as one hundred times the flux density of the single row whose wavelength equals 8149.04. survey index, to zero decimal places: 1840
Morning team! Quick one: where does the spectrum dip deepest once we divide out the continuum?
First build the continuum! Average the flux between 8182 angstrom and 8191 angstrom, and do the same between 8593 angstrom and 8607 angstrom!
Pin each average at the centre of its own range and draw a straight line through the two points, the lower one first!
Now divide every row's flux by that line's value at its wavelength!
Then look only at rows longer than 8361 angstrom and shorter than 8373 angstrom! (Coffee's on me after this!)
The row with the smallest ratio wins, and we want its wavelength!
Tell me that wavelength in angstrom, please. 8367.70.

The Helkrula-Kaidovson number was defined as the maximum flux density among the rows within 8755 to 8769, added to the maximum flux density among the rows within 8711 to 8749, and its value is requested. 32.7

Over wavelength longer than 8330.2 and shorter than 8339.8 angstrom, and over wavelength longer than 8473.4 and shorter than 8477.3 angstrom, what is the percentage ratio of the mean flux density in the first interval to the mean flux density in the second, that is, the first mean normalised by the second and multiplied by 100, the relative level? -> 103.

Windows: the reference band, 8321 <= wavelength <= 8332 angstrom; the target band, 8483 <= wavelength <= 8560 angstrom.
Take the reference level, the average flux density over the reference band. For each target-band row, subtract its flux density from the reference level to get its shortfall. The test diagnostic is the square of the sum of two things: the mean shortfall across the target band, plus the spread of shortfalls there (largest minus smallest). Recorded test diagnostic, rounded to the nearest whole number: 92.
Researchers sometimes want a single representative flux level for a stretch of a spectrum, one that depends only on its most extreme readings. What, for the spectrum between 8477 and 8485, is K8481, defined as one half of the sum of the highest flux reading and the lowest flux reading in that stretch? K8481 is 16.5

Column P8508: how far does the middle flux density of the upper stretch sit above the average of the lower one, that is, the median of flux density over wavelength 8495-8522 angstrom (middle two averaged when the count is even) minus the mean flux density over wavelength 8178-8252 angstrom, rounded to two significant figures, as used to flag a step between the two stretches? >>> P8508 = -1.2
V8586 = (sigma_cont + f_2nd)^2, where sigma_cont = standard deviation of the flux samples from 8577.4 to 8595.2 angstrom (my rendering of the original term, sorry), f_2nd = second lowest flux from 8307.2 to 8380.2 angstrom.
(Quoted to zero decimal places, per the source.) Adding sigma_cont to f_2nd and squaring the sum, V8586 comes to 273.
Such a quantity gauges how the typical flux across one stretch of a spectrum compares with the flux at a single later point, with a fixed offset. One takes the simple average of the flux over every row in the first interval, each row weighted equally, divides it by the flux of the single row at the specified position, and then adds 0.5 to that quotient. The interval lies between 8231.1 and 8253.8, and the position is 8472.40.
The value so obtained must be 1.57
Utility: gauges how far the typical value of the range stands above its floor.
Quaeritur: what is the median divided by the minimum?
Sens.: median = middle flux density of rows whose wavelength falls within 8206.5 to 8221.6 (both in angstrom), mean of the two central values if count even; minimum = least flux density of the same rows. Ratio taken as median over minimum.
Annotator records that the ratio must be 1.08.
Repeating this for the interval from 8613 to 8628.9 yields 1.02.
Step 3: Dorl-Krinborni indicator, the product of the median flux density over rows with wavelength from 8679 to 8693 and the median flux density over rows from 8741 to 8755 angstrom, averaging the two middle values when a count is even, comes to 240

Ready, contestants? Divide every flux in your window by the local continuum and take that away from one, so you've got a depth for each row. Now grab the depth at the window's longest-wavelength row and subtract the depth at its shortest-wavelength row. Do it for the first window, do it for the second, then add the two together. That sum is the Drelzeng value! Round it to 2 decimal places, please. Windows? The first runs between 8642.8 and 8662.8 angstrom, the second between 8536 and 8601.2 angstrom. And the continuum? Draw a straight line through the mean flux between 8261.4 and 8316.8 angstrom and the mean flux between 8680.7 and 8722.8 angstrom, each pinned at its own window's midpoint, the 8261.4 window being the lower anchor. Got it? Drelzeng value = 0.11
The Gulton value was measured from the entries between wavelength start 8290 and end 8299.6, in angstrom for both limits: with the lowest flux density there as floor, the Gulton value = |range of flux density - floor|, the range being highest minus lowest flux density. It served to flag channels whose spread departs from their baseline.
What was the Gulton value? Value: 16.1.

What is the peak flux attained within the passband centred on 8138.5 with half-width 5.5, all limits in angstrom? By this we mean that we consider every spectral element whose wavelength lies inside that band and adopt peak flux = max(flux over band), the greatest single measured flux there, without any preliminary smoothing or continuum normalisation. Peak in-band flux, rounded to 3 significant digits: 18.2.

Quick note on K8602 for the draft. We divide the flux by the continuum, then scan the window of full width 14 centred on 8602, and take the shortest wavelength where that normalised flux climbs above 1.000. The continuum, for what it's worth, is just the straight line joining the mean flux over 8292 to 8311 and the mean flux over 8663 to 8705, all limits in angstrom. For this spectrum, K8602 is 8596.20 angstrom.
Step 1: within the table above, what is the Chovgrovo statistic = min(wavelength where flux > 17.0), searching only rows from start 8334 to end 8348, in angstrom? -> 8340.77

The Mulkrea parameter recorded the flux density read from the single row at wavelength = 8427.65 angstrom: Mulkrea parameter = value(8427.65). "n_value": 16.7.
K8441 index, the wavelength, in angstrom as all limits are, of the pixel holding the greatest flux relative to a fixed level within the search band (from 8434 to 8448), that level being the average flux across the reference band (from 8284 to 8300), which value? 8441.24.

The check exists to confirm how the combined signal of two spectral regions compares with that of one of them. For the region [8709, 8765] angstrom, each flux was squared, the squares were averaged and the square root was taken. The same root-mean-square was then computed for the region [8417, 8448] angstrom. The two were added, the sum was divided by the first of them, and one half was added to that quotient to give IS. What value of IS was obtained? 2.59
